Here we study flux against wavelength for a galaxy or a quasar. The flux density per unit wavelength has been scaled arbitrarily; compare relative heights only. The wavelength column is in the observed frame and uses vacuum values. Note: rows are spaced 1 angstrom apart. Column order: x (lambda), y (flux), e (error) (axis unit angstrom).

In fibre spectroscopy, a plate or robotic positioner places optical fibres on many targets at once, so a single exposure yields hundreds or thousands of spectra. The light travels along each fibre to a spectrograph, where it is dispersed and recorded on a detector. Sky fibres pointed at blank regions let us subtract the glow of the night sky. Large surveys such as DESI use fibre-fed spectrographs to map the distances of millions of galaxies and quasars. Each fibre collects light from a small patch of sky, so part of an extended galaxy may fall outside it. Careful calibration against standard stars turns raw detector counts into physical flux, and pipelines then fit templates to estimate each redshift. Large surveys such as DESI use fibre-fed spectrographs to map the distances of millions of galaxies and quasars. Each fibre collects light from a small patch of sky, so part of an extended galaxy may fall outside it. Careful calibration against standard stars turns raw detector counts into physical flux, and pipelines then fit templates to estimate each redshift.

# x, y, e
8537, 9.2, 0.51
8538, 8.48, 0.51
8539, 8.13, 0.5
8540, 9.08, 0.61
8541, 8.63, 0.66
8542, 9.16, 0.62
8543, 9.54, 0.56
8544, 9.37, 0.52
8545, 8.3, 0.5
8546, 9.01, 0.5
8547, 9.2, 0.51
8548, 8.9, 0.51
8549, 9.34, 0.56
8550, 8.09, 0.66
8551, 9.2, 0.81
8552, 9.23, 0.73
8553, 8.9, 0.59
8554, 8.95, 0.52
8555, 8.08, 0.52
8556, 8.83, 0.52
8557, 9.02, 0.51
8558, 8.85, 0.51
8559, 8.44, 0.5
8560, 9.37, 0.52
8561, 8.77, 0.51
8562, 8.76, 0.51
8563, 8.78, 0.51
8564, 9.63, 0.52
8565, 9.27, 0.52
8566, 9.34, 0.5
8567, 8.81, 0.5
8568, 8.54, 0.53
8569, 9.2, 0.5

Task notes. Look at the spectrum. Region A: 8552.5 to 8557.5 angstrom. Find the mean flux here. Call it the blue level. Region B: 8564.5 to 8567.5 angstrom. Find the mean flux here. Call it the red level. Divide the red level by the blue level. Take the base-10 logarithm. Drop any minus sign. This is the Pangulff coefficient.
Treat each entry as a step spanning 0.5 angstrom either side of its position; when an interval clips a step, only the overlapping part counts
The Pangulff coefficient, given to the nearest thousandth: 0.019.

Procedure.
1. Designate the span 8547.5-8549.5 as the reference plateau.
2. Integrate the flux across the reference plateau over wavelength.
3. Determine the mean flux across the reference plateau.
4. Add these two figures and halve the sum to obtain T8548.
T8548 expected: 14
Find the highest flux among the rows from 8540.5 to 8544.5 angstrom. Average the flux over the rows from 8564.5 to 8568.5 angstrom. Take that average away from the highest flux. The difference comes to 0.55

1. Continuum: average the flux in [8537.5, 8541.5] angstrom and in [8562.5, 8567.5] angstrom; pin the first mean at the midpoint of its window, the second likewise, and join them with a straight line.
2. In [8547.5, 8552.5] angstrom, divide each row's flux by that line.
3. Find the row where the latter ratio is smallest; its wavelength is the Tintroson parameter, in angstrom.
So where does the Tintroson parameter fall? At 8550 angstrom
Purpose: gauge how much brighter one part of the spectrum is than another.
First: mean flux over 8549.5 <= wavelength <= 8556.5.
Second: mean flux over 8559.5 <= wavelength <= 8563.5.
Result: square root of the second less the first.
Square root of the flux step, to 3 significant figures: 0.407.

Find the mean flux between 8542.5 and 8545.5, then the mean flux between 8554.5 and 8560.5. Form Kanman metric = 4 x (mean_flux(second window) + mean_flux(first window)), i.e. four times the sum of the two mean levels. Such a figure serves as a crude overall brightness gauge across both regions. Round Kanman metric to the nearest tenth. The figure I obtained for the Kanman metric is 71.3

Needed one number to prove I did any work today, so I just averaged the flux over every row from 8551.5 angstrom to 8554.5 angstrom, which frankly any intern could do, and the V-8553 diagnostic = 9.03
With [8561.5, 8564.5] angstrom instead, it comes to 9.06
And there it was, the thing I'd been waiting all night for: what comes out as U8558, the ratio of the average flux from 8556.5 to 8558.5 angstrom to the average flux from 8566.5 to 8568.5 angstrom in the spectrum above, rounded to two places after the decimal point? 1.03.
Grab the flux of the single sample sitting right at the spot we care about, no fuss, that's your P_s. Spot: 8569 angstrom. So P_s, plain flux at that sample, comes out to 9.2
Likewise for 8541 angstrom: 8.63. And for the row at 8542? 9.16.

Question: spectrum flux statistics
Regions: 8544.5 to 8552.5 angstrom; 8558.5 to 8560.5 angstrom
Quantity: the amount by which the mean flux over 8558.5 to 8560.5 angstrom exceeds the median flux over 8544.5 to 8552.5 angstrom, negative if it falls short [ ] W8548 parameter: -0.20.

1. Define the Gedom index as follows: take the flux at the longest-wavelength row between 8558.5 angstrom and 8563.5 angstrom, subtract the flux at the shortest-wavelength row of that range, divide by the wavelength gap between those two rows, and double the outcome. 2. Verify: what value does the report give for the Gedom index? 0.17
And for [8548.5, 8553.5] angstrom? -0.22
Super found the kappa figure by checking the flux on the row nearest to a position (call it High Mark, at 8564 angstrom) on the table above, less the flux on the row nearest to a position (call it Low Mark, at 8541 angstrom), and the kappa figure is 1.0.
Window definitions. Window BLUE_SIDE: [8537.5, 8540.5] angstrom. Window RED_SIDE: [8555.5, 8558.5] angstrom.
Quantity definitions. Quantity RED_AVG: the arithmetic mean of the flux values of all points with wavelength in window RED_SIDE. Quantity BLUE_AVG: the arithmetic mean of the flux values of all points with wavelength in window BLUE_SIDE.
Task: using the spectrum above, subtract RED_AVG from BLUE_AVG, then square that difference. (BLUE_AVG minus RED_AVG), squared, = 0.11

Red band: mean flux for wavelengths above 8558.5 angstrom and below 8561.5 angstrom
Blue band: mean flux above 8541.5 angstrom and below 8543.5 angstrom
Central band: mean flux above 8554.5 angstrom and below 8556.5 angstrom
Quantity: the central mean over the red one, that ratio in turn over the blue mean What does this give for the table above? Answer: 0.102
